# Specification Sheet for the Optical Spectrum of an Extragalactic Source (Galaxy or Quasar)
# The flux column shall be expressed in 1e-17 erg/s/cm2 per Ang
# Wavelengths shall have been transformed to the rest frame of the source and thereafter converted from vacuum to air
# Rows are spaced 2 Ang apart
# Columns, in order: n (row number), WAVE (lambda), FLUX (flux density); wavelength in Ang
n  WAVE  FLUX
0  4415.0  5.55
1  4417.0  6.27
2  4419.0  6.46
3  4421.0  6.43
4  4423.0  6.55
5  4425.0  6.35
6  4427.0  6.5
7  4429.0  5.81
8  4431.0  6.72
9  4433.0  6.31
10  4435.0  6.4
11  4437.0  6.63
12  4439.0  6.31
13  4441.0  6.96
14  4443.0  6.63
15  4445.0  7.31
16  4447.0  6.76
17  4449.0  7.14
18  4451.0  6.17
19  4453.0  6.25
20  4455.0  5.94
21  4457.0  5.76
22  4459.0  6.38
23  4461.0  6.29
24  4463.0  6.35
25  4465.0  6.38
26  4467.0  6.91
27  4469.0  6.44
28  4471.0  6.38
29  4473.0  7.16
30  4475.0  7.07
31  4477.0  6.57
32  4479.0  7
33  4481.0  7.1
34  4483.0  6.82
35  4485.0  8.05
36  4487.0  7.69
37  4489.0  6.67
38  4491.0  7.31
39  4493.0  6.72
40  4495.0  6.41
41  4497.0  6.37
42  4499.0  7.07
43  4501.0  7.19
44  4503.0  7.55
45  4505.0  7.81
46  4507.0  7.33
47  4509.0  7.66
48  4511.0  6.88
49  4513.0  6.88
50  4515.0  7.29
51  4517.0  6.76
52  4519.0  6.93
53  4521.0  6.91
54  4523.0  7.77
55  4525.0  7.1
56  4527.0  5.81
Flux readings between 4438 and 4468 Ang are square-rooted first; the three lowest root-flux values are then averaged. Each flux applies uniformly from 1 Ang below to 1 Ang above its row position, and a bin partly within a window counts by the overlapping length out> 2.44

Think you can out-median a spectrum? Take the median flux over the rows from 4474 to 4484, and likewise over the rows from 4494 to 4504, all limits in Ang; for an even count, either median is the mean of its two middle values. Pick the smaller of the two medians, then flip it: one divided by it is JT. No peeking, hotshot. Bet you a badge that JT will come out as 0.143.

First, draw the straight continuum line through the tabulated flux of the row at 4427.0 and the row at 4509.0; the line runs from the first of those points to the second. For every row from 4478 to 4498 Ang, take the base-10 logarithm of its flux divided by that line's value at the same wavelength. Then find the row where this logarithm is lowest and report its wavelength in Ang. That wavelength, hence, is 4497.0 Ang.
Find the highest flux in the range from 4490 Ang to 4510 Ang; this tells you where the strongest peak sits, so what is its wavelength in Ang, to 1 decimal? 4505.0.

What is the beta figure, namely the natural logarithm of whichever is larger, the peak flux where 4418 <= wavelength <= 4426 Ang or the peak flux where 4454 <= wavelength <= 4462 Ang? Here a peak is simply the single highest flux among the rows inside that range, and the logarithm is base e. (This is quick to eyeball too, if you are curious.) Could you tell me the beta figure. 1.88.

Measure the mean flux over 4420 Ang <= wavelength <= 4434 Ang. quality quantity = 6.4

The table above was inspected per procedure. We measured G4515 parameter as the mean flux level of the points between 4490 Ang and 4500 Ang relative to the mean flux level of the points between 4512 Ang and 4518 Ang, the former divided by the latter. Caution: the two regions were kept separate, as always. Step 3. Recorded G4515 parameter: 0.971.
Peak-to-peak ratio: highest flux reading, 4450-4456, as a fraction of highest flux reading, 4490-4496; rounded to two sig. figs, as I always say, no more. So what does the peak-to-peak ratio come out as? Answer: 0.85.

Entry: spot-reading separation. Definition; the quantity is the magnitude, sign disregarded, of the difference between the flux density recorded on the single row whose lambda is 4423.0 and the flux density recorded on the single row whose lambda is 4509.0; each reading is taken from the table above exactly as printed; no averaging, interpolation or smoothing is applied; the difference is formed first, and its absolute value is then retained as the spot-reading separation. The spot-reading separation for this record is 1.1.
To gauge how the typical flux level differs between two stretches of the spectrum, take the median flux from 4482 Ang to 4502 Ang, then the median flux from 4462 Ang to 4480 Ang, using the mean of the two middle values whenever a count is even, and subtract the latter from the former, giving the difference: 0.375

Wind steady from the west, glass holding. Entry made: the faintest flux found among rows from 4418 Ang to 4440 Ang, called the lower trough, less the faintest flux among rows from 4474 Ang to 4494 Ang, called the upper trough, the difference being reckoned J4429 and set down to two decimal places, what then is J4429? -0.76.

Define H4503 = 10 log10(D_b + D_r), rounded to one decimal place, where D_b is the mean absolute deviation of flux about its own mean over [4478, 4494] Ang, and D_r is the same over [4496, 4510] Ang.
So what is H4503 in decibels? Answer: -1.3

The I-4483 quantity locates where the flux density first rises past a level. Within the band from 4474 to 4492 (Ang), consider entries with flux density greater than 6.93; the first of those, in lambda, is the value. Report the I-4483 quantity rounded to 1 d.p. 4475.0 Ang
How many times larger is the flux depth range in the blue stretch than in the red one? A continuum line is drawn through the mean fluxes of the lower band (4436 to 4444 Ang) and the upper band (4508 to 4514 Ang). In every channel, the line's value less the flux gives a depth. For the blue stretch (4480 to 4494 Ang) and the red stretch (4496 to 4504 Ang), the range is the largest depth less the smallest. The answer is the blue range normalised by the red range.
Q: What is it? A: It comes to 1.2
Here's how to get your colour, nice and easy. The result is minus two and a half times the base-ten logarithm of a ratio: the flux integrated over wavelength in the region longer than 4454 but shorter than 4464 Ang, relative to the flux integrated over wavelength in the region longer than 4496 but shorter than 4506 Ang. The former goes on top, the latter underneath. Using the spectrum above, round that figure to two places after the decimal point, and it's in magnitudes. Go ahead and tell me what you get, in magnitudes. 0.17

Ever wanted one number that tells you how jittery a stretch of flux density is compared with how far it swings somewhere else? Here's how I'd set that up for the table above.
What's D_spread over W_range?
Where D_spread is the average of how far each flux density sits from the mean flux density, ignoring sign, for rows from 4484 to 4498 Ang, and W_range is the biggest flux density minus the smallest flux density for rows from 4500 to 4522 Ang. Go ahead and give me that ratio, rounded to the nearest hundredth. 0.53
